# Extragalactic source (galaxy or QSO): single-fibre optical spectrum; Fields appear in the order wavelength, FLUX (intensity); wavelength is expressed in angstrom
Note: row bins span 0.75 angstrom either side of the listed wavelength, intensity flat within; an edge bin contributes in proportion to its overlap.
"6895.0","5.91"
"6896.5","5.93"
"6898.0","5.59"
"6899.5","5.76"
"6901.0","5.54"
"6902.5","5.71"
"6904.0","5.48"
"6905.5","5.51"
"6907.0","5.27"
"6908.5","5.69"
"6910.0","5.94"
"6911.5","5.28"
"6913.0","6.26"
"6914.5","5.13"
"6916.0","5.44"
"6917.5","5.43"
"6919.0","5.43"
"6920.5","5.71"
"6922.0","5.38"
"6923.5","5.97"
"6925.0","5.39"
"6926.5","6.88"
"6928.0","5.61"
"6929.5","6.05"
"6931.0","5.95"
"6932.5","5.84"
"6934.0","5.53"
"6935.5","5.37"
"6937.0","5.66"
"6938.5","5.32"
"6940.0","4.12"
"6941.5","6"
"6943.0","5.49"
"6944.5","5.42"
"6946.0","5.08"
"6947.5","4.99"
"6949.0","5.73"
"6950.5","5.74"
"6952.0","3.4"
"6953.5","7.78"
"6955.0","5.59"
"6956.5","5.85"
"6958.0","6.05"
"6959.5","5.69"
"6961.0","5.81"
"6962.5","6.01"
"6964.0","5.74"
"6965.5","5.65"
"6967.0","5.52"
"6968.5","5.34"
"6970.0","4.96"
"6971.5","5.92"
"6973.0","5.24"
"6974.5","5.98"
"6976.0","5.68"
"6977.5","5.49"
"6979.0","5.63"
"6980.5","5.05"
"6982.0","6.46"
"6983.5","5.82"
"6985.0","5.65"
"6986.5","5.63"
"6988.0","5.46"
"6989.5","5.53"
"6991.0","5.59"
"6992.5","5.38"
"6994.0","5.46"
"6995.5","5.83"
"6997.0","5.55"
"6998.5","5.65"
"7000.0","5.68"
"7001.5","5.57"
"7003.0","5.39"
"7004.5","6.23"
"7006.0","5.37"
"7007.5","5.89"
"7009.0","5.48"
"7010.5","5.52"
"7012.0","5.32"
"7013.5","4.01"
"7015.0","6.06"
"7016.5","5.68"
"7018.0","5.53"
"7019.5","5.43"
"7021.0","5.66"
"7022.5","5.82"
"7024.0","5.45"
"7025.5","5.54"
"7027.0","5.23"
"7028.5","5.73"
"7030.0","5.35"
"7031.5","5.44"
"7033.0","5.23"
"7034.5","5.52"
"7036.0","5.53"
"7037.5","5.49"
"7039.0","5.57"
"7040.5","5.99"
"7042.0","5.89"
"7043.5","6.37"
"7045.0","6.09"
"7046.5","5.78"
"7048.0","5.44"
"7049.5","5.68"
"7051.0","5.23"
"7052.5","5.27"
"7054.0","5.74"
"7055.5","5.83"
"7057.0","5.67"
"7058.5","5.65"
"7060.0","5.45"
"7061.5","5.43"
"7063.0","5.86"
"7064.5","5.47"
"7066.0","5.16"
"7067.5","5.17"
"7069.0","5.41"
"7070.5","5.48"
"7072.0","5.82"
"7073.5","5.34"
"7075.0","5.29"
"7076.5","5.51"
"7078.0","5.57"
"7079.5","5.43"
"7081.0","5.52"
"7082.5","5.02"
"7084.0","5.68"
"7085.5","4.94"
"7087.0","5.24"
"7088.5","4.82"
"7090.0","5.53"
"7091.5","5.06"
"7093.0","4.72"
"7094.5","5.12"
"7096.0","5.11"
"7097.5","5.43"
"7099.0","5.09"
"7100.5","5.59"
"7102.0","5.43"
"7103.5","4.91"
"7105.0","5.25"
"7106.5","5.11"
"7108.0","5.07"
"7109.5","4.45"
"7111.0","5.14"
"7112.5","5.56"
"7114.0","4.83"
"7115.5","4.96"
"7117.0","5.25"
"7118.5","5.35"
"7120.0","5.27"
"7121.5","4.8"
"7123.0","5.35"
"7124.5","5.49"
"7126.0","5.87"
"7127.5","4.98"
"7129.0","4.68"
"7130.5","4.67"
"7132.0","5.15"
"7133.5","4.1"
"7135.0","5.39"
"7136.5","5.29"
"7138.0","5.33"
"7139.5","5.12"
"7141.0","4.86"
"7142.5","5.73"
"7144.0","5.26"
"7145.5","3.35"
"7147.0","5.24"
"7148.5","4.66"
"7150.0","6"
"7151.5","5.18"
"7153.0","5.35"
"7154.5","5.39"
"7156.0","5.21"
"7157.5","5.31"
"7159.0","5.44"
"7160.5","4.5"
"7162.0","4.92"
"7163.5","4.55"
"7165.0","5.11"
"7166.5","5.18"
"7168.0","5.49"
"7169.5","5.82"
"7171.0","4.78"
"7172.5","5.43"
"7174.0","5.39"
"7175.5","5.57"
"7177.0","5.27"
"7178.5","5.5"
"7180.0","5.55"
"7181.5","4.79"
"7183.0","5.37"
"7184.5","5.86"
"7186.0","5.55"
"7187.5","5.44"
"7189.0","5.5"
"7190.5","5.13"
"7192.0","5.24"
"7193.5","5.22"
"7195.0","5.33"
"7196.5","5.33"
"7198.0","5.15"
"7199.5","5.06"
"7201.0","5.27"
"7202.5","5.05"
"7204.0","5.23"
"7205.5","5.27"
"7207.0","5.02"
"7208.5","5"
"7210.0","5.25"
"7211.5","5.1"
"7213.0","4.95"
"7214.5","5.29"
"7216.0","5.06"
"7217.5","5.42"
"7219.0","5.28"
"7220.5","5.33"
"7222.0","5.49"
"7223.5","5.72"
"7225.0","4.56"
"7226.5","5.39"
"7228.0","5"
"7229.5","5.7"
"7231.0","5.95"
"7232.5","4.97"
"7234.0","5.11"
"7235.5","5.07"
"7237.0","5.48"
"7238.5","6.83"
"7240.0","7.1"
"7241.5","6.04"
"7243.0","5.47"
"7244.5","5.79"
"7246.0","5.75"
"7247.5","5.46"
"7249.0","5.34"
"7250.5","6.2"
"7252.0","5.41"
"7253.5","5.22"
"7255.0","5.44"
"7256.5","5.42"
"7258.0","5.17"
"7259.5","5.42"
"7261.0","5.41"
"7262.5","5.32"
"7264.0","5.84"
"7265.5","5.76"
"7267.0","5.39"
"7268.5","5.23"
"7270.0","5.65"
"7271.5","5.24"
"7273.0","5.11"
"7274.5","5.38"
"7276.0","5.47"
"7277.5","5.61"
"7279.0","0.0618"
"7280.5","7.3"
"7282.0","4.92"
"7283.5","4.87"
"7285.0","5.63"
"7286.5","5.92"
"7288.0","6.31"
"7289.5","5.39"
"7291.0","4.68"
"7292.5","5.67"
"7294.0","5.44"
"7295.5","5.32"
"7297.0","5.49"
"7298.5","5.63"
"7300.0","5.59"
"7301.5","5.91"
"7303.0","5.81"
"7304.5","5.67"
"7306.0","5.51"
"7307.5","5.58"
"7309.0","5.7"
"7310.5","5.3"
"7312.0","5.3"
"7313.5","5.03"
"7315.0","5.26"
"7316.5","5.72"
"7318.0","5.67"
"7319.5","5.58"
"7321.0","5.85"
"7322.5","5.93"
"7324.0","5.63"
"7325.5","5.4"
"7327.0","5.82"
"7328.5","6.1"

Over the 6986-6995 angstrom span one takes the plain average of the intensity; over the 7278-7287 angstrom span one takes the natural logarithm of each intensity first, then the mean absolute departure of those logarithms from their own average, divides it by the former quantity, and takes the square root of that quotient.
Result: 0.477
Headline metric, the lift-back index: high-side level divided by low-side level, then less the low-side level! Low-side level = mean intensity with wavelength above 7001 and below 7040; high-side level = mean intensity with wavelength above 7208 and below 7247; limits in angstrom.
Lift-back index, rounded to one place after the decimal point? -4.5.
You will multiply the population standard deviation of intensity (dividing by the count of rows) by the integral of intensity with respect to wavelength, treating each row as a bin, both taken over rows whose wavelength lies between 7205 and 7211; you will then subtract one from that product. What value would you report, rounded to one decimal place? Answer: 2.9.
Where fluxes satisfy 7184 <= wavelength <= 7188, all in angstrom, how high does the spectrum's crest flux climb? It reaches 5.86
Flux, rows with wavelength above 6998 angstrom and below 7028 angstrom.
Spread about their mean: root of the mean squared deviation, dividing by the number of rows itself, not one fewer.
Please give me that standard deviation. 0.42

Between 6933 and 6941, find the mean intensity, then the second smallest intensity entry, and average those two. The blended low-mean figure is 5.3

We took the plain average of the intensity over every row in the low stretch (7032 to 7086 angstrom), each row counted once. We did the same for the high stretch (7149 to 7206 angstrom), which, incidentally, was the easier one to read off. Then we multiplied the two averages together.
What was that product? 29.3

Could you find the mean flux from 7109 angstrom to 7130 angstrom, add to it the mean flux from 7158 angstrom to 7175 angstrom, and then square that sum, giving 106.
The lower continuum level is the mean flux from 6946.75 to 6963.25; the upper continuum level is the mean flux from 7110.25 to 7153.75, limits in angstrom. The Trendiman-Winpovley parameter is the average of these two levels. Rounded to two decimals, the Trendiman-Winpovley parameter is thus 5.40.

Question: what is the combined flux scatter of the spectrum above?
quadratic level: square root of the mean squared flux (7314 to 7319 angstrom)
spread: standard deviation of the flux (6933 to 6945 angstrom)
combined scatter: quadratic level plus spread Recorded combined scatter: 6.1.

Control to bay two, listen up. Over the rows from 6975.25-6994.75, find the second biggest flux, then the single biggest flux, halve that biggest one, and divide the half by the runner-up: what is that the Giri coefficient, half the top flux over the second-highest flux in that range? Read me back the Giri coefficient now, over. 0.555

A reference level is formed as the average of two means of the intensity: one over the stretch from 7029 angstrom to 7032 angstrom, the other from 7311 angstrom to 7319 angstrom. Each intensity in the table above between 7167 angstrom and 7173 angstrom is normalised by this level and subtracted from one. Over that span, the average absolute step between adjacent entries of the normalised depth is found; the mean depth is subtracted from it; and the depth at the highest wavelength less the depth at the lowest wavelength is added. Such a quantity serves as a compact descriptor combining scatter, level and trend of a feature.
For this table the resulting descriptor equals 0.13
